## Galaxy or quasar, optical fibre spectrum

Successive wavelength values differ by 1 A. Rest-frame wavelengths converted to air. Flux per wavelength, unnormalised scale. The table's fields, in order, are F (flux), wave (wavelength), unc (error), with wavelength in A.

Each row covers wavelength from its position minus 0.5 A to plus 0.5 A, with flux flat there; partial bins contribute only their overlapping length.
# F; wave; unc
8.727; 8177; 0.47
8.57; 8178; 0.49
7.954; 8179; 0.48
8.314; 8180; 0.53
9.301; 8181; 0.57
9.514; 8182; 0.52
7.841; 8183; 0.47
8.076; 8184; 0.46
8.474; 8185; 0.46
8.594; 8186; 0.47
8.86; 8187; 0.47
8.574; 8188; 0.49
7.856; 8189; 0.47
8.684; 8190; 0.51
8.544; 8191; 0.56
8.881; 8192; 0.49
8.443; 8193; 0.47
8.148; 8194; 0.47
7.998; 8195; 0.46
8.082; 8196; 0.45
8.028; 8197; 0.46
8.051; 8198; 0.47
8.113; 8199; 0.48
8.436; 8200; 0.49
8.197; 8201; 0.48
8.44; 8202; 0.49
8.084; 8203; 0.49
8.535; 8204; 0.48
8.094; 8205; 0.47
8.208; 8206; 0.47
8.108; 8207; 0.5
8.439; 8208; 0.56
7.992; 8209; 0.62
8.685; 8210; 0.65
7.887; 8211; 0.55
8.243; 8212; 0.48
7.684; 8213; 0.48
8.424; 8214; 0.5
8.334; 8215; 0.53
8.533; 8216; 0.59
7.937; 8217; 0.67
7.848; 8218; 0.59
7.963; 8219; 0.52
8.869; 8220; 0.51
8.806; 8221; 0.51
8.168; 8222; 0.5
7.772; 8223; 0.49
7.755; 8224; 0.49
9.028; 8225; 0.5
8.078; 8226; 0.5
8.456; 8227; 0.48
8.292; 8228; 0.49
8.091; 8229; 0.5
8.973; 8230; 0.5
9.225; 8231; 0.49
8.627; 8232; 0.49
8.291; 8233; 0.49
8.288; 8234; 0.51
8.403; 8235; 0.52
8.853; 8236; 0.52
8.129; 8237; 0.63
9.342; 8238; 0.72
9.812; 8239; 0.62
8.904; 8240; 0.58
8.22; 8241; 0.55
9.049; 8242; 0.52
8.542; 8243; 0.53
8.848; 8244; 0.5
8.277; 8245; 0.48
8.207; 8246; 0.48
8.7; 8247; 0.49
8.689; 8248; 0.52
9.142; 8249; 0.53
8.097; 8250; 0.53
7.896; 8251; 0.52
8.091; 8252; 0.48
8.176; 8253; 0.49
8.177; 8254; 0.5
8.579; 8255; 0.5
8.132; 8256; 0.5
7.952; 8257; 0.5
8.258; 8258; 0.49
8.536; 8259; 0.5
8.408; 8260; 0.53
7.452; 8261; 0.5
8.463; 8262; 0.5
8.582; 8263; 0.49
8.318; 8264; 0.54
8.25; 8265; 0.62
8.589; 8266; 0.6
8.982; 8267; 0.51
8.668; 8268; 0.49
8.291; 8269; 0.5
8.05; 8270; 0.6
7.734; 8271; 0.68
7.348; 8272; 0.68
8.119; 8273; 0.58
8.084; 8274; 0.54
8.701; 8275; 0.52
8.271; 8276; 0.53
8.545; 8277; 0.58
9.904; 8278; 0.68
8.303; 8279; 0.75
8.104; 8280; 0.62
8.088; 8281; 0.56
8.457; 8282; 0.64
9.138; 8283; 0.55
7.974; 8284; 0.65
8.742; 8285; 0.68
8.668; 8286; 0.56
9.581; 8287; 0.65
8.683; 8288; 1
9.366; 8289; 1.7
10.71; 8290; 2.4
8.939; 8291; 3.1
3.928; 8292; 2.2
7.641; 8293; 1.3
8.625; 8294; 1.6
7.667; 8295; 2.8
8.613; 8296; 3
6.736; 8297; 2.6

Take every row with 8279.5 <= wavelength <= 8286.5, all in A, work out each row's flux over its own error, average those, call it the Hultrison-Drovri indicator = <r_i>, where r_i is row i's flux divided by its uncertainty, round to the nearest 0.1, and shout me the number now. 14.0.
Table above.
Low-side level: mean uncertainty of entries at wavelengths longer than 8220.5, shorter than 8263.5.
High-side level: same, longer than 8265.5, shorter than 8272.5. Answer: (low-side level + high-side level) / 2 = 0.548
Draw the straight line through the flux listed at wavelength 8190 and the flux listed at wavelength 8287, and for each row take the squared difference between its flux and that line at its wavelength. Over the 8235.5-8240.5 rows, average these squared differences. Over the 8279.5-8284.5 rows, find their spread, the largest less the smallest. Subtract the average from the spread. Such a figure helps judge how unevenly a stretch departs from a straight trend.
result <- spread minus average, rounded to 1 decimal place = 2.0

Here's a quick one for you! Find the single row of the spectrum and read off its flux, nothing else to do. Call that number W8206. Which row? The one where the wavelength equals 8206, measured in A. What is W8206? 8.208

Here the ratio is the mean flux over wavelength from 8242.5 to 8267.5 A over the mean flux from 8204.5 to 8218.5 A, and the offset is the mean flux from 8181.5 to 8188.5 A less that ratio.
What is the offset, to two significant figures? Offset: 7.5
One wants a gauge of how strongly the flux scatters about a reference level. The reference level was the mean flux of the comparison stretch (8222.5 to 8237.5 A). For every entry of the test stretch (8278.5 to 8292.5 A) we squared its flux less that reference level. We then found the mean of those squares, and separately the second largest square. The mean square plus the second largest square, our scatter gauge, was 7.3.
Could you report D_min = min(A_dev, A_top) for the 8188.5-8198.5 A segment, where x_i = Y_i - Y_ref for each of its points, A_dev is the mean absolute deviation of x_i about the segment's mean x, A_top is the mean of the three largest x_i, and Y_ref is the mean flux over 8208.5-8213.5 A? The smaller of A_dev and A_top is 0.29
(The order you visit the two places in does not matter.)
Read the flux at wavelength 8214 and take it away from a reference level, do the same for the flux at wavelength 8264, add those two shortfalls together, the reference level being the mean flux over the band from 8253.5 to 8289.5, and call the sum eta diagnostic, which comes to 0.12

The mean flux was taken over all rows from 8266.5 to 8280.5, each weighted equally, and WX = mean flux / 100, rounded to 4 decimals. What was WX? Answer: 0.0836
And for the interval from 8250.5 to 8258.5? 0.0816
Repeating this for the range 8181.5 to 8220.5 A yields 0.0830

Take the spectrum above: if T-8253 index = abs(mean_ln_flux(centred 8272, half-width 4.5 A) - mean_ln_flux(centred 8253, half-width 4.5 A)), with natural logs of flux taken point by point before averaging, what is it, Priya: 0.014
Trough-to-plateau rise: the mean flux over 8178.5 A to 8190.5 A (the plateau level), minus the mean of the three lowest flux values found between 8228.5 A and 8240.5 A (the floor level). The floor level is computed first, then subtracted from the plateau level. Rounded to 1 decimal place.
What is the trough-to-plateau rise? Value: 0.3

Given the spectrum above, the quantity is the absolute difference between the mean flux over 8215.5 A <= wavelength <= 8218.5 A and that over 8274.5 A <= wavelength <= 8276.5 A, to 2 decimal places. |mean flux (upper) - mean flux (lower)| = 0.38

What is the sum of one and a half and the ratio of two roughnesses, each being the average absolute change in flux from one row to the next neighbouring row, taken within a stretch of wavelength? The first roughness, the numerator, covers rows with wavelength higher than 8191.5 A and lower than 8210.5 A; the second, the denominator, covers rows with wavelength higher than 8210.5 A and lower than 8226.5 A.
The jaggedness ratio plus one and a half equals 2.1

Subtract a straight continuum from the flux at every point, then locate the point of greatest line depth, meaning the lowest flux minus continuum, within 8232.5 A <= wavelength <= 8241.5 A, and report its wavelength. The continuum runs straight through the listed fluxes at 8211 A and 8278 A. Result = 8241 A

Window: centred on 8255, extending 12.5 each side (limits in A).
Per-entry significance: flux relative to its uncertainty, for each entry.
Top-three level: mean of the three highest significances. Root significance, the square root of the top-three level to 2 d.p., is 4.21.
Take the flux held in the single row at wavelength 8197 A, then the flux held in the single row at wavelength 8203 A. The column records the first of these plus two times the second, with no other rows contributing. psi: 24.2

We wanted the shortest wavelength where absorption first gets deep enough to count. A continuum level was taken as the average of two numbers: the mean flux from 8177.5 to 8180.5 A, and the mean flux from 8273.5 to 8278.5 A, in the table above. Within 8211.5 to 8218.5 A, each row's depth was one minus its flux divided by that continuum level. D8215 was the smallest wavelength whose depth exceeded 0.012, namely 8212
